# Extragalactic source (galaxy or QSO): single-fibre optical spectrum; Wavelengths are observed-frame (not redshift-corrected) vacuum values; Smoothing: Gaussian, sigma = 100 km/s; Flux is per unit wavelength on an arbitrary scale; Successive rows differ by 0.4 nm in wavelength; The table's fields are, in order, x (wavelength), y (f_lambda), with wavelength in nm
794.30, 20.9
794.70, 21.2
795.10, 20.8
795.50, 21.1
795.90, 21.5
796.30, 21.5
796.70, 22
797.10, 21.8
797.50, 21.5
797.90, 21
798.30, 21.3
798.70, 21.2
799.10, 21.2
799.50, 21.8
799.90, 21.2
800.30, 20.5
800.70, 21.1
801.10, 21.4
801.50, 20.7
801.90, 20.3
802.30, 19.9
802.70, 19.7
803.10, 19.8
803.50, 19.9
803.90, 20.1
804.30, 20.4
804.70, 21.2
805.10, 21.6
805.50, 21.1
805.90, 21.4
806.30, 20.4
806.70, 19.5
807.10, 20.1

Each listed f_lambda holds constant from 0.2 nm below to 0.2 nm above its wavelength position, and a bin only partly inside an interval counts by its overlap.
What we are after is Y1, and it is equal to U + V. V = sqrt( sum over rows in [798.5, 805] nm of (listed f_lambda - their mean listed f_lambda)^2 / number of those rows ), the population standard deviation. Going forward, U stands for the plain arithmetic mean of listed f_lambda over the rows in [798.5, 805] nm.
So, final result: 21.3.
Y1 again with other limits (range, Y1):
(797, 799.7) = 21.7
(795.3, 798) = 21.8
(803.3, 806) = 21.4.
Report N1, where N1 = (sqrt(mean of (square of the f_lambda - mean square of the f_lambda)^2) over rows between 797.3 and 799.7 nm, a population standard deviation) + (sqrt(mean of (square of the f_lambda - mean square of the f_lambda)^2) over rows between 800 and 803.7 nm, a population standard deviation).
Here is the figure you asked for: 34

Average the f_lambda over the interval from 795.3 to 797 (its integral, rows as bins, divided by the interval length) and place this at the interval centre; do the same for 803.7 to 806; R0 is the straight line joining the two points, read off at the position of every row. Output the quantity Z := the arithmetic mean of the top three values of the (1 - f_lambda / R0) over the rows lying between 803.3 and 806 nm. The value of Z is 0.042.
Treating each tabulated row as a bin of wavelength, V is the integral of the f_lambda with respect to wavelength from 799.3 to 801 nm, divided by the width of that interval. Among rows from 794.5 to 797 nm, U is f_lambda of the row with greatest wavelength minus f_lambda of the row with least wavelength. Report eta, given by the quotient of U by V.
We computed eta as 0.038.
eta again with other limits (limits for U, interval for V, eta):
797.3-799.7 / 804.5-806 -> 0.014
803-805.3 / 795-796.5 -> 0.085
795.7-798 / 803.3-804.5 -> -0.025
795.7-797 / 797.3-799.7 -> 0.023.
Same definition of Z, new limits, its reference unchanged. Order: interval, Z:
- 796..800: 0.011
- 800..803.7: 0.061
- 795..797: 0.021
